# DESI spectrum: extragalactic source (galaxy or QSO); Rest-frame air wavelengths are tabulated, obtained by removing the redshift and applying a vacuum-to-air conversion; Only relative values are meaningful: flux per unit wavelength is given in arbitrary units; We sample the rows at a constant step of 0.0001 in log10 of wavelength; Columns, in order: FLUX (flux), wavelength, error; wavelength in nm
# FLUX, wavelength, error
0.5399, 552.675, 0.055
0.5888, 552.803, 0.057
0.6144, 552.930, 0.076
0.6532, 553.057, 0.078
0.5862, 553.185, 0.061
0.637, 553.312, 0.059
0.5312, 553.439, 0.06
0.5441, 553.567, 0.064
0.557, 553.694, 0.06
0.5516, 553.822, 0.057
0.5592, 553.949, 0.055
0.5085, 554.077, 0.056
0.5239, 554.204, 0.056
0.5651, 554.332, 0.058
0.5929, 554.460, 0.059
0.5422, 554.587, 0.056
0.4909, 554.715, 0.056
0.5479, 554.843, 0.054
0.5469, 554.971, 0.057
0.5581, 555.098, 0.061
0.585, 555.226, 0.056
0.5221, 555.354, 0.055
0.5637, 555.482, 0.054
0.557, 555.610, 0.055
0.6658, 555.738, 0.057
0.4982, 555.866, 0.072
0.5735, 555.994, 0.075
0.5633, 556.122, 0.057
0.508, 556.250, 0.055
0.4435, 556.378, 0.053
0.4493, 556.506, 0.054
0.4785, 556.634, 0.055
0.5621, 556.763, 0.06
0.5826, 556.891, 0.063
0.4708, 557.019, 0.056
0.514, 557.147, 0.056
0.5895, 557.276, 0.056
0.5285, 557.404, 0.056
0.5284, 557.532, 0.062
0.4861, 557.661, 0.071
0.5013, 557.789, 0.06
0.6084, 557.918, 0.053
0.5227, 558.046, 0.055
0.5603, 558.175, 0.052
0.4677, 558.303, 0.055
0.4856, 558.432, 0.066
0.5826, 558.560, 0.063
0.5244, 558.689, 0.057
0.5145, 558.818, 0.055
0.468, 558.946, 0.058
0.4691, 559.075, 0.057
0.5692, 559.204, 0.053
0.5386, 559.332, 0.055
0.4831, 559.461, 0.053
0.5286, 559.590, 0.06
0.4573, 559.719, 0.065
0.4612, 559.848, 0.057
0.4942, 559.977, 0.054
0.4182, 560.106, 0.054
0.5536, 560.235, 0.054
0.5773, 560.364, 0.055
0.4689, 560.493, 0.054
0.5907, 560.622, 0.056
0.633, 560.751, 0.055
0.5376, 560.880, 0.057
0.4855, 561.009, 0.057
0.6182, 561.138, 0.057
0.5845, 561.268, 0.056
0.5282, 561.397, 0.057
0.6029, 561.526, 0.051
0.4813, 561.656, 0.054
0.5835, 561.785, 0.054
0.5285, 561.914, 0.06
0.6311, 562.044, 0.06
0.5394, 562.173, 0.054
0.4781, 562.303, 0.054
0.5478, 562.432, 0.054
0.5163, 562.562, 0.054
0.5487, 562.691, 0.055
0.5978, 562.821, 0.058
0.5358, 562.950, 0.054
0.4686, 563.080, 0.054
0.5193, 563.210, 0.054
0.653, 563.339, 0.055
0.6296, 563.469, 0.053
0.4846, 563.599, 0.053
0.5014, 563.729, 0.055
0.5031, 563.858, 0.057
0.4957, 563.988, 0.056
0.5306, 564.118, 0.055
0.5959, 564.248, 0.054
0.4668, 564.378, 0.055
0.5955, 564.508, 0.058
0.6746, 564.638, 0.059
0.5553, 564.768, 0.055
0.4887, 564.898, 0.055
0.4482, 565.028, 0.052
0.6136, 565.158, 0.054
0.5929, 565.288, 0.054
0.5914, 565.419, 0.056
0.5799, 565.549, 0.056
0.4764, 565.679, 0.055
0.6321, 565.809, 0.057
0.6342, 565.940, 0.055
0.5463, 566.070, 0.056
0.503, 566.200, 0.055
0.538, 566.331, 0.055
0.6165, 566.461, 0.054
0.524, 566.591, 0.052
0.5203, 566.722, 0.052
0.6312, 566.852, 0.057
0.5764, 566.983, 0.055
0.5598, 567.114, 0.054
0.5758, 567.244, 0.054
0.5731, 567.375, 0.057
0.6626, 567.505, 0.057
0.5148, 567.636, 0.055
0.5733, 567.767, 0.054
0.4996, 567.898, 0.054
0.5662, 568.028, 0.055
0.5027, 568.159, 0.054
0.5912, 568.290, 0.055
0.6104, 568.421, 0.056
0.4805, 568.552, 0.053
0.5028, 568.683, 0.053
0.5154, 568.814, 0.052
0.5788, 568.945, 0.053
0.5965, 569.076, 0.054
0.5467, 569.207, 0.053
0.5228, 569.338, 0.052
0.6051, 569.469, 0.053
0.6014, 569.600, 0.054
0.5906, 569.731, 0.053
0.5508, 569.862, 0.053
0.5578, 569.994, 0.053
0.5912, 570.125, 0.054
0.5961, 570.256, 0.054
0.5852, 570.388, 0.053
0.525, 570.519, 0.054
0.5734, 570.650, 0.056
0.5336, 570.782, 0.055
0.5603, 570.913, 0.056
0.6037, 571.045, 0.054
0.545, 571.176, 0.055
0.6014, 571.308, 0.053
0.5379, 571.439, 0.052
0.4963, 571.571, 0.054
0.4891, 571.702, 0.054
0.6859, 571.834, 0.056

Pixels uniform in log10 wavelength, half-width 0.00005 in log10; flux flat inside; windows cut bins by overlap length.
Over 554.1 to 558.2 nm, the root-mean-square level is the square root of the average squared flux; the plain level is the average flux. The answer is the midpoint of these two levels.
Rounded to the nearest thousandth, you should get 0.539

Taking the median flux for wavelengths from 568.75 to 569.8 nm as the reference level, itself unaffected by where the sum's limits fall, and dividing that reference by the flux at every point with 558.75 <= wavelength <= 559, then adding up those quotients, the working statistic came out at 2.39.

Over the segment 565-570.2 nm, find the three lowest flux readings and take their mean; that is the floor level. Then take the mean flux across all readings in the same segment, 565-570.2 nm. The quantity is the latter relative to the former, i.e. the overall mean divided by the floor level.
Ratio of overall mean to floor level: 1.20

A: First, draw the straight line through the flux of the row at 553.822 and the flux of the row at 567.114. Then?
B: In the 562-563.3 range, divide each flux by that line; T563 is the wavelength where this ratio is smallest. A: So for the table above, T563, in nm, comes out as 563.080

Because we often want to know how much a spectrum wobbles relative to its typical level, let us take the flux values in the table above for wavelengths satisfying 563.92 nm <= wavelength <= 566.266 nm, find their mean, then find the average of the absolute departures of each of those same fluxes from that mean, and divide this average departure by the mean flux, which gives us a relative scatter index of 0.100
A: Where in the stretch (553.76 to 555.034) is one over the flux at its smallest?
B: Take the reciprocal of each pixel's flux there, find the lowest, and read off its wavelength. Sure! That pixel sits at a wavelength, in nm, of 554.460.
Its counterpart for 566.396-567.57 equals 567.505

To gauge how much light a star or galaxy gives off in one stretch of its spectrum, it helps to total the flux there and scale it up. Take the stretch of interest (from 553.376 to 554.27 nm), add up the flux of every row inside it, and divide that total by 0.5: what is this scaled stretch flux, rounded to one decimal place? 7.6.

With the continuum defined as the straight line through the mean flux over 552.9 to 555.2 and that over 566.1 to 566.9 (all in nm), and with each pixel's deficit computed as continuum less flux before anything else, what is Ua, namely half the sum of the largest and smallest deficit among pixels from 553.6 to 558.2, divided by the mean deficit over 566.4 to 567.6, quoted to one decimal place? -0.2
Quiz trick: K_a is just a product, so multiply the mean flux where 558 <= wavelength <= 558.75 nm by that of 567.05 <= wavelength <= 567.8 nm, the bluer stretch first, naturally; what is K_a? 0.302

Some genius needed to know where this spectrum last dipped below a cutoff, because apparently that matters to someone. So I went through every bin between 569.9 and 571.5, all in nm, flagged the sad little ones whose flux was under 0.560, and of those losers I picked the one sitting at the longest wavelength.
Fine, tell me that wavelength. 571.439 nm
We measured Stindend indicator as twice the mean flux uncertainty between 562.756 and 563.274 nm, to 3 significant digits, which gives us 0.110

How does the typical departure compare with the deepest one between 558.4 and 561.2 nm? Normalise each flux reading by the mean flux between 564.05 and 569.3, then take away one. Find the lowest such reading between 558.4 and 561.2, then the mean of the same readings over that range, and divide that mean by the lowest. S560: 0.27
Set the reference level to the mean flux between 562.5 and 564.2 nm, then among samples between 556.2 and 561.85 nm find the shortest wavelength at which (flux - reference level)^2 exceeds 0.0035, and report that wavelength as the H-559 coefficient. 556.378 nm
